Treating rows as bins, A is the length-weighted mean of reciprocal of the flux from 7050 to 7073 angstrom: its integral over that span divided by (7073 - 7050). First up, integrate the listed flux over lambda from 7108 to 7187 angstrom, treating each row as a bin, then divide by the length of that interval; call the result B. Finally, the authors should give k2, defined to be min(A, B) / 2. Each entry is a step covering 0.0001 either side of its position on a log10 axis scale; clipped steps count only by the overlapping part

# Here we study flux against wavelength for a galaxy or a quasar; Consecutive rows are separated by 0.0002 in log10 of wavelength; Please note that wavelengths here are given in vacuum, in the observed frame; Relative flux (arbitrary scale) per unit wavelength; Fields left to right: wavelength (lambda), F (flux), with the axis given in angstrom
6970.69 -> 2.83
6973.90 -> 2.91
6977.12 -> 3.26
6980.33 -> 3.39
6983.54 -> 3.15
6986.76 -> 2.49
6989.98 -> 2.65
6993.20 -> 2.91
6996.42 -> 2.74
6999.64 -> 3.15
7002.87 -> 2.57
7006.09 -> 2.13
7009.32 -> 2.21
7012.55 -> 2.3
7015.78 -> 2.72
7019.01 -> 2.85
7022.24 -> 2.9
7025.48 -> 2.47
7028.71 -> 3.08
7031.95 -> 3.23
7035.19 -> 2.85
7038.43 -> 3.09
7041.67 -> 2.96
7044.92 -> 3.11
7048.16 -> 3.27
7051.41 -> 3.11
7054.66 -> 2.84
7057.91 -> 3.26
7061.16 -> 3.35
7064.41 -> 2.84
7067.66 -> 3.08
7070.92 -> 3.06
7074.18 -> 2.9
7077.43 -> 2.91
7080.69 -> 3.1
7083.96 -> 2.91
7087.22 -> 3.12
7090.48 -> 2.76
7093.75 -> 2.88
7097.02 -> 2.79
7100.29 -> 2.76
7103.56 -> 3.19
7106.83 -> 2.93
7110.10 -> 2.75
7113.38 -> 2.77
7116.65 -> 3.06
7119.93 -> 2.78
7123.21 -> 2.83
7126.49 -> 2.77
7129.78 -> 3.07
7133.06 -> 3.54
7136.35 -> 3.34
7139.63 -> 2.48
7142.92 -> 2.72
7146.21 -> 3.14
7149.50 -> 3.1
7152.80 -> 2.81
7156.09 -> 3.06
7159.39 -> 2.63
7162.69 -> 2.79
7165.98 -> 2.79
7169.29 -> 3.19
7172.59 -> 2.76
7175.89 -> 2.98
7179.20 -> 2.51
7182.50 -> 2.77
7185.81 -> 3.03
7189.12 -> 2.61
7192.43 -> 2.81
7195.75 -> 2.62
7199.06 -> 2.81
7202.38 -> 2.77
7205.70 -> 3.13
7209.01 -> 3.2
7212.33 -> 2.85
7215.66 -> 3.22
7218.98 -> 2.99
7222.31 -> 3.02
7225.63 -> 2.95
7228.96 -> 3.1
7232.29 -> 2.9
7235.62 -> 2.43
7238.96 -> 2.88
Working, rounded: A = 0.326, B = 2.90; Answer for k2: 0.163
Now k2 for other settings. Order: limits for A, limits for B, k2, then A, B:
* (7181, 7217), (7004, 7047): 0.174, 0.348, 2.77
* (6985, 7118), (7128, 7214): 0.175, 0.351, 2.90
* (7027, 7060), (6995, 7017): 0.163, 0.325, 2.54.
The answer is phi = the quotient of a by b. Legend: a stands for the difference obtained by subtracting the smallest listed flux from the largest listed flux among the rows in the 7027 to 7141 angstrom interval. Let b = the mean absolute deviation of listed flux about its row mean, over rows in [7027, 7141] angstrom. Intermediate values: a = 1.1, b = 0.181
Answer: 5.8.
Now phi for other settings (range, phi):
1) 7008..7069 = 4.7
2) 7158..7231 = 4.0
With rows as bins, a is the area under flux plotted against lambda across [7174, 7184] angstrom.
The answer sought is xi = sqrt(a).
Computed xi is 5.25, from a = 27.5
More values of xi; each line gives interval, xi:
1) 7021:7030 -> 5.02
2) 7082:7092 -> 5.42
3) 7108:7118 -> 5.35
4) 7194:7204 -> 5.23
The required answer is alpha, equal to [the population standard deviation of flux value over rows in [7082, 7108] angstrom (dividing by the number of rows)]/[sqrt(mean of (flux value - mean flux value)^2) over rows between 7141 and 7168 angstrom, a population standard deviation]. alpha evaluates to 0.84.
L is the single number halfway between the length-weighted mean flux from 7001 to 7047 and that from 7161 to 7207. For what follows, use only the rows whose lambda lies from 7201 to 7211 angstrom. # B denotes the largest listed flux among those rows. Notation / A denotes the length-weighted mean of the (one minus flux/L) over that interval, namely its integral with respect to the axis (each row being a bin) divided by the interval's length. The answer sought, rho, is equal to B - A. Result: 3.29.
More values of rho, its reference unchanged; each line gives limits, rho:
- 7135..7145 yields 3.36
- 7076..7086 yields 3.17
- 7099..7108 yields 3.25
